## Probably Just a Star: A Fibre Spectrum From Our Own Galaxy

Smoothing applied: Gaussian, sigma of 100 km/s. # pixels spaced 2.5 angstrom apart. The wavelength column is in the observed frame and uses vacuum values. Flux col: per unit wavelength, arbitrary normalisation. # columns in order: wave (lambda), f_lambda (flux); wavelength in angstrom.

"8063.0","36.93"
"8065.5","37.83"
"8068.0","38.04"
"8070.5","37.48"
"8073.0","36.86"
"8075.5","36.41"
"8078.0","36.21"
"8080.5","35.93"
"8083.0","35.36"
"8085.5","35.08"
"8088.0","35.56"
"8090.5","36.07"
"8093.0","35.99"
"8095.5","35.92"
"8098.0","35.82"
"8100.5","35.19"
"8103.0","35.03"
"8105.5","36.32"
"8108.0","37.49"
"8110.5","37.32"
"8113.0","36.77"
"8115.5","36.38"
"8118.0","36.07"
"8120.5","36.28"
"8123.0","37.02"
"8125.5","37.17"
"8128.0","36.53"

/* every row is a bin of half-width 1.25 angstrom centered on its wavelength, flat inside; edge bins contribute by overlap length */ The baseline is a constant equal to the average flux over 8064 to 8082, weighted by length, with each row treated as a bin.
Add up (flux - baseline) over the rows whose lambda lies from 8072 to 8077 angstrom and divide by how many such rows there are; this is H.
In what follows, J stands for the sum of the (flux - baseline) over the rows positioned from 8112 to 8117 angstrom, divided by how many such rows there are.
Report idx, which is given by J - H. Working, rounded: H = -0.3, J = -0.4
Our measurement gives -0.1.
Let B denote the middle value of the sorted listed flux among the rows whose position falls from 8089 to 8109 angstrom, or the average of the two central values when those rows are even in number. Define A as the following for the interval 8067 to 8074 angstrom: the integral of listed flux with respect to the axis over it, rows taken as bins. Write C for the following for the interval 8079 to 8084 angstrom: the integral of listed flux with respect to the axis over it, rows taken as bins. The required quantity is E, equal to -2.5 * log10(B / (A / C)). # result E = -3.47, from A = 262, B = 36.0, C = 178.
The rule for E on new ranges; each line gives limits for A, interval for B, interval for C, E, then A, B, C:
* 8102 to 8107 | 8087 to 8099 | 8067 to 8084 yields -5.24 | 179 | 35.9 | 622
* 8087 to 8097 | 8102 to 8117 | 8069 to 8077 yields -3.70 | 359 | 36.6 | 295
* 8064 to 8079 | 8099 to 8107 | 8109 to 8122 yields -3.69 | 557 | 35.2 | 476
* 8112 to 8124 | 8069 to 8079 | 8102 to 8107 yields -2.94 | 438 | 36.6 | 179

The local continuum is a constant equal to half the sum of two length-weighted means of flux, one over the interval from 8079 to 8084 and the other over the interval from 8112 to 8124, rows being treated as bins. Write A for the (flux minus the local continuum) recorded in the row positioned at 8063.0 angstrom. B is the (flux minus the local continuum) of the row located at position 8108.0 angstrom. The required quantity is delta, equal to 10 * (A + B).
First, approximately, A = 0.84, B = 1.4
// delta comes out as 22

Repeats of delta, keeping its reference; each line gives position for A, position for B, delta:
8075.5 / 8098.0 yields 1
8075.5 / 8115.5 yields 6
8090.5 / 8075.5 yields 3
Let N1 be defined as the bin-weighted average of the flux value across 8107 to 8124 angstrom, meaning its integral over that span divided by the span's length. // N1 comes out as 36.7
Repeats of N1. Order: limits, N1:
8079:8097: 35.7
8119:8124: 36.6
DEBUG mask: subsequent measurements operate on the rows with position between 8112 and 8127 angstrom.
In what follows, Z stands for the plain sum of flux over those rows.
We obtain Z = 220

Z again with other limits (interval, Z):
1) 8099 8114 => 218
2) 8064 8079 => 223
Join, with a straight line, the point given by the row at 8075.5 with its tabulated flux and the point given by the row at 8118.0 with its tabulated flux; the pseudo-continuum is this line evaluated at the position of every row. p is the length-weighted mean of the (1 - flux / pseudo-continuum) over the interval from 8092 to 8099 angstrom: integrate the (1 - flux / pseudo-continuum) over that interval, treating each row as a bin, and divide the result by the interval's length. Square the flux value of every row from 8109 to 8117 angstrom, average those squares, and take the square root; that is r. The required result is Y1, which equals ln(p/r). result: -8.3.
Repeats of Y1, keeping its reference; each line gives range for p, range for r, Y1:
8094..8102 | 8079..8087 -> -7.7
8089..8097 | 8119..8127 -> -8.4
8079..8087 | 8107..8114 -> -7.4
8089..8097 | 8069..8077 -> -8.4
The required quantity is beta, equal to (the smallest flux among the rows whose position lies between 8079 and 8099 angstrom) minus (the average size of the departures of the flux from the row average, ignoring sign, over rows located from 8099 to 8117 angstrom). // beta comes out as 34.4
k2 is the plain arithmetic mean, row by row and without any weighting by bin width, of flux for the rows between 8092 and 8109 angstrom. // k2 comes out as 36.0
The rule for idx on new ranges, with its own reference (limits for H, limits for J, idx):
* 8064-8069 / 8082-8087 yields -2.7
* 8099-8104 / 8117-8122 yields 1.1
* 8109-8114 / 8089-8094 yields -1.0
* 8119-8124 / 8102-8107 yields -1.0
